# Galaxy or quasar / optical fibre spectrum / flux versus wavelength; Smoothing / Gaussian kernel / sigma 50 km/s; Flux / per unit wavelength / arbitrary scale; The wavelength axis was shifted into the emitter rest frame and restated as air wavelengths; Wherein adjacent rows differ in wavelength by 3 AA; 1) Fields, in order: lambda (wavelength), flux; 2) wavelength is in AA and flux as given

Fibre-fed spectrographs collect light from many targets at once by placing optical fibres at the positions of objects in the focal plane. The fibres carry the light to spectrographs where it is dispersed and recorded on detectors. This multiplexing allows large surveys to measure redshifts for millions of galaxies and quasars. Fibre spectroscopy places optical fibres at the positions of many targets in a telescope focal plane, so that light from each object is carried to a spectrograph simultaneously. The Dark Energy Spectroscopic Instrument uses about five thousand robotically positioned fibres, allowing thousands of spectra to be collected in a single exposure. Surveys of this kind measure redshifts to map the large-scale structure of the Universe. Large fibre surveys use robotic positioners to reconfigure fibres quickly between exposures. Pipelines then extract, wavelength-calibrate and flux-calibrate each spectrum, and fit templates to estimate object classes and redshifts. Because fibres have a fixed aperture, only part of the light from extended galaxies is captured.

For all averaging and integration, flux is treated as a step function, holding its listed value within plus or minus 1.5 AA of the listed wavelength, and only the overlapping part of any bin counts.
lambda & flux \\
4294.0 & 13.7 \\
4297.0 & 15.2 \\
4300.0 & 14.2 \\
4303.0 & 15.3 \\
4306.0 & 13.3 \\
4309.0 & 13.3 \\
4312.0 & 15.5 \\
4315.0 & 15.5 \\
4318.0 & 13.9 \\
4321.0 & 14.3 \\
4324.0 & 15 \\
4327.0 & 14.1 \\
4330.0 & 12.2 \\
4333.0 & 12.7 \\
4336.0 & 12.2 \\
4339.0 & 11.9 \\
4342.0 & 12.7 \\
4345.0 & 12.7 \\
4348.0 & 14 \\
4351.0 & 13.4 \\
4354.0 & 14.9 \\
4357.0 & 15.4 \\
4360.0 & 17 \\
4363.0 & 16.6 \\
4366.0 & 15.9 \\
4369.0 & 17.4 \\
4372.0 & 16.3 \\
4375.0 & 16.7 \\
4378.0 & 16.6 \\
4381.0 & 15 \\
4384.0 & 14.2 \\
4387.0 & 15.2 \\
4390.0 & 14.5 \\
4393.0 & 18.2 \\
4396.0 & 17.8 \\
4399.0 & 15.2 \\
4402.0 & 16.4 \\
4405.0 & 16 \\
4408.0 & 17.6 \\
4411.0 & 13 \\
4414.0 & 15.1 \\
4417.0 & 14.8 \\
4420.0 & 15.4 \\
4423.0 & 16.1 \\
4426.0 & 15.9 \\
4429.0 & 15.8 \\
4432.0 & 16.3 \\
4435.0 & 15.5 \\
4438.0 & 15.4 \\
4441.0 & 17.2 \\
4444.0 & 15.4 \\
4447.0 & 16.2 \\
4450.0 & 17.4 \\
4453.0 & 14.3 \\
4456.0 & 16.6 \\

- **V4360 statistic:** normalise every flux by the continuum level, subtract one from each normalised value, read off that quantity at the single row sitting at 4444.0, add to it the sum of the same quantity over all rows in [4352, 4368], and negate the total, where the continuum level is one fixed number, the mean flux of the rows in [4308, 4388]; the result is -0.5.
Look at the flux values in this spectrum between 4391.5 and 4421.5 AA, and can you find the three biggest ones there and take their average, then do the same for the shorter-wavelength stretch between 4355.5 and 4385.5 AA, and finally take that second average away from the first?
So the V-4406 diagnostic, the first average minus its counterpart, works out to 0.8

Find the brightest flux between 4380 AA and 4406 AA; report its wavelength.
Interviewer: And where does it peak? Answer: 4393.0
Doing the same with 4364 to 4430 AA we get 4393.0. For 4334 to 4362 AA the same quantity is 4360.0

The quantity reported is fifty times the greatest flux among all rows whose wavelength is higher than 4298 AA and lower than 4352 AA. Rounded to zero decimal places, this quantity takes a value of 775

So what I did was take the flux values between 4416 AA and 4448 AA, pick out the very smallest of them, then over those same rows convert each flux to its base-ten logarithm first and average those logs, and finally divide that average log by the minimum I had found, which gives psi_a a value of 0.081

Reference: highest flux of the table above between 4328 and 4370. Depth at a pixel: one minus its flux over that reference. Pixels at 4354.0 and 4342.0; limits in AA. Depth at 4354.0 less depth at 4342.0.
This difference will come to -0.13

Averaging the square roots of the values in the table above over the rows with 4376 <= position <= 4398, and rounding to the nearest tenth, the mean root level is 4.0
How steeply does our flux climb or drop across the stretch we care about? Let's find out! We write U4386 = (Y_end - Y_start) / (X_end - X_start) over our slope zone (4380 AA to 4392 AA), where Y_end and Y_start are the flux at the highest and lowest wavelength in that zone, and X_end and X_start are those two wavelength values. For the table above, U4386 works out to -0.06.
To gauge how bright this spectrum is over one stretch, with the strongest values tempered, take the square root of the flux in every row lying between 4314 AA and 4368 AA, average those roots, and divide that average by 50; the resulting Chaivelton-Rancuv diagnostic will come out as 0.0751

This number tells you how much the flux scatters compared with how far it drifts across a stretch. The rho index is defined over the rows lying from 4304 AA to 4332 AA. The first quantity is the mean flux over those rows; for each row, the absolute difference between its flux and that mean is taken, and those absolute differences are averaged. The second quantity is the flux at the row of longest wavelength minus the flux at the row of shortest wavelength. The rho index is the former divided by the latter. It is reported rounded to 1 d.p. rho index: -0.8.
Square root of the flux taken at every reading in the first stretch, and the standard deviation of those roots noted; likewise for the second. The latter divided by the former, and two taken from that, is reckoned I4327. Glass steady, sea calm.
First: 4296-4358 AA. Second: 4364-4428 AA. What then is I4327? -1.00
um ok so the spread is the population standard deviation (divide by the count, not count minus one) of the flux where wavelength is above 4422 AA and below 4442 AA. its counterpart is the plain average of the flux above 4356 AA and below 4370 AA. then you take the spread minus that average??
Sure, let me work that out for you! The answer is -15.9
